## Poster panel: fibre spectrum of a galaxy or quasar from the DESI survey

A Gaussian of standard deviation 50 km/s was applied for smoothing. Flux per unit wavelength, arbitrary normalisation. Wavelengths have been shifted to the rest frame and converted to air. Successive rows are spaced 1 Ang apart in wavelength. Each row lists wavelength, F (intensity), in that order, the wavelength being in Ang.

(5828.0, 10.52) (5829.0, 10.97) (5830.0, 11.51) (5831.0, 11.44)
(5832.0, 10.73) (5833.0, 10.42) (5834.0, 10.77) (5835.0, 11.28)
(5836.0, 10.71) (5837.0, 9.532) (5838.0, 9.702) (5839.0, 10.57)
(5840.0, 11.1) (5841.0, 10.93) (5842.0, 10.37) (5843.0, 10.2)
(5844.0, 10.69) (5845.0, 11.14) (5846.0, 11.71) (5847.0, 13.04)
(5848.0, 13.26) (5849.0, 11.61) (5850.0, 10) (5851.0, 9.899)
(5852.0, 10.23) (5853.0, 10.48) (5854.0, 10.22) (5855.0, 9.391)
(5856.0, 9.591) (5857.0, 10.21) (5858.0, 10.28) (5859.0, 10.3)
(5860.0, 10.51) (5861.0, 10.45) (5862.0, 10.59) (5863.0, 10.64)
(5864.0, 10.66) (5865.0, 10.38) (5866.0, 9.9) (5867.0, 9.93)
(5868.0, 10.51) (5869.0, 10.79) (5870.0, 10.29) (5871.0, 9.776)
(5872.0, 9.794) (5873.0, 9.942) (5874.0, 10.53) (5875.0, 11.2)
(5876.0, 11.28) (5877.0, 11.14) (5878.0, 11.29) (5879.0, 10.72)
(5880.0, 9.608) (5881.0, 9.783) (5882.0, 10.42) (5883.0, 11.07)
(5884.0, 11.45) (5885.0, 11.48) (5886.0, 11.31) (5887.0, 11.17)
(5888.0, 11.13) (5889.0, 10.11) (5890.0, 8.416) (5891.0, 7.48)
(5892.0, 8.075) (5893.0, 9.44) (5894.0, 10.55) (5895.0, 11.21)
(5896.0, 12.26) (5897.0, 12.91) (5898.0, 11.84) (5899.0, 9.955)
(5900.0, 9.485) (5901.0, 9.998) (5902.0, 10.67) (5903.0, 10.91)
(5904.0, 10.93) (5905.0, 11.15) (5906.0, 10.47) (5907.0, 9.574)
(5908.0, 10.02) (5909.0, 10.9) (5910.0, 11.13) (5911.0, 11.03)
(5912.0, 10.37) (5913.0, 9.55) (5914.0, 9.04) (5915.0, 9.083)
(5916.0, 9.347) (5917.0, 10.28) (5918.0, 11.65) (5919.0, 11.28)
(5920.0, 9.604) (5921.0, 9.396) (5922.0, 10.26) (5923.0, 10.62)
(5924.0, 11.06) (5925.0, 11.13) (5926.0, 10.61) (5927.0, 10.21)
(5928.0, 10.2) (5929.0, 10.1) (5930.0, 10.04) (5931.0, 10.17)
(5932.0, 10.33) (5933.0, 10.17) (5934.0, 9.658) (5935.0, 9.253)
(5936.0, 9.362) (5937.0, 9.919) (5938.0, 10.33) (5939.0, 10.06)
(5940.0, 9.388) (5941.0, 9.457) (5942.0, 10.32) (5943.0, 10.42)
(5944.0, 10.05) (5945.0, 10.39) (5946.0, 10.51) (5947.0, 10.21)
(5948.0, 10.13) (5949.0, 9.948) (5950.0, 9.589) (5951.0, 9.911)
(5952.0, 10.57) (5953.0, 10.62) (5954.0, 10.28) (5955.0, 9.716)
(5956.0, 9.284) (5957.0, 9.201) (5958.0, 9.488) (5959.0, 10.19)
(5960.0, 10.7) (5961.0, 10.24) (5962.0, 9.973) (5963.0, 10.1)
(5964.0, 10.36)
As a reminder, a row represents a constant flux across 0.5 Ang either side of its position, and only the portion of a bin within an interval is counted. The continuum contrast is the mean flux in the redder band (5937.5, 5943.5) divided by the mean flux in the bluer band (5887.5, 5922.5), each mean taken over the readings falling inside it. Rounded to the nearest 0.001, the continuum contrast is 0.973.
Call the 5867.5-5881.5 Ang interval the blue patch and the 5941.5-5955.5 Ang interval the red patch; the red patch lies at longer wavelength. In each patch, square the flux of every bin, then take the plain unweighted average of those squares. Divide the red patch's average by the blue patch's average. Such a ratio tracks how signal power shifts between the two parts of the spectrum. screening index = 0.94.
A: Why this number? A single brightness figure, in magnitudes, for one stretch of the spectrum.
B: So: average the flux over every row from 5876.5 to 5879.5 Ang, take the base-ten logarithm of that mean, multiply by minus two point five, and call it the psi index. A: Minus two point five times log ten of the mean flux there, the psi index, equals -2.61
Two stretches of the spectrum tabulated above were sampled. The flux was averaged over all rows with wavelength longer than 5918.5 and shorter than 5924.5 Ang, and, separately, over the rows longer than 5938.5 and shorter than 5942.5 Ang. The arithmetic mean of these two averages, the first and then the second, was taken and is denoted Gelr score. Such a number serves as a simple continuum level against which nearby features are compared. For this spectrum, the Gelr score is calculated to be 10.1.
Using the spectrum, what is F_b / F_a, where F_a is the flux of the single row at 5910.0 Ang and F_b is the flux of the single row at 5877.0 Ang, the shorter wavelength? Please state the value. 1.00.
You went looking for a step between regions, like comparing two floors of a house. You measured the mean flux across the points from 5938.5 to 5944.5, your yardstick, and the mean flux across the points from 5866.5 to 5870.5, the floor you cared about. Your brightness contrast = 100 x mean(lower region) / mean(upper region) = 104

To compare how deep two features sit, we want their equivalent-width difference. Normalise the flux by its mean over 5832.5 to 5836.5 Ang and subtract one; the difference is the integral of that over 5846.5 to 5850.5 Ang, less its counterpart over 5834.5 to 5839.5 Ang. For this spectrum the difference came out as 0.64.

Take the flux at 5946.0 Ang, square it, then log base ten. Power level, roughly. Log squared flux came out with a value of 2.04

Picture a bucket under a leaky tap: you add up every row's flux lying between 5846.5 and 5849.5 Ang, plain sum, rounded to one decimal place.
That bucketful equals 37.9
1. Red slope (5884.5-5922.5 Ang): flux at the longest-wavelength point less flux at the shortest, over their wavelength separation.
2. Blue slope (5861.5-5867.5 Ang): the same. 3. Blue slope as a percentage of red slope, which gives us 400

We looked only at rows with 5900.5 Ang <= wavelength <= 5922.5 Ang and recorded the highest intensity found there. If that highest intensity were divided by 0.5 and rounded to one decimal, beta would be 23.3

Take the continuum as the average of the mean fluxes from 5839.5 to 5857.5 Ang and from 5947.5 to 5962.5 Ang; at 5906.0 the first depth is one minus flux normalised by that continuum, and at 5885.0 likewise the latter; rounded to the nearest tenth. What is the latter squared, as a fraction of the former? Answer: -1.4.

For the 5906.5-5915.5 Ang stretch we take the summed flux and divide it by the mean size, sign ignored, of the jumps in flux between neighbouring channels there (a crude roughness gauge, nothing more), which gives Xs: 197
